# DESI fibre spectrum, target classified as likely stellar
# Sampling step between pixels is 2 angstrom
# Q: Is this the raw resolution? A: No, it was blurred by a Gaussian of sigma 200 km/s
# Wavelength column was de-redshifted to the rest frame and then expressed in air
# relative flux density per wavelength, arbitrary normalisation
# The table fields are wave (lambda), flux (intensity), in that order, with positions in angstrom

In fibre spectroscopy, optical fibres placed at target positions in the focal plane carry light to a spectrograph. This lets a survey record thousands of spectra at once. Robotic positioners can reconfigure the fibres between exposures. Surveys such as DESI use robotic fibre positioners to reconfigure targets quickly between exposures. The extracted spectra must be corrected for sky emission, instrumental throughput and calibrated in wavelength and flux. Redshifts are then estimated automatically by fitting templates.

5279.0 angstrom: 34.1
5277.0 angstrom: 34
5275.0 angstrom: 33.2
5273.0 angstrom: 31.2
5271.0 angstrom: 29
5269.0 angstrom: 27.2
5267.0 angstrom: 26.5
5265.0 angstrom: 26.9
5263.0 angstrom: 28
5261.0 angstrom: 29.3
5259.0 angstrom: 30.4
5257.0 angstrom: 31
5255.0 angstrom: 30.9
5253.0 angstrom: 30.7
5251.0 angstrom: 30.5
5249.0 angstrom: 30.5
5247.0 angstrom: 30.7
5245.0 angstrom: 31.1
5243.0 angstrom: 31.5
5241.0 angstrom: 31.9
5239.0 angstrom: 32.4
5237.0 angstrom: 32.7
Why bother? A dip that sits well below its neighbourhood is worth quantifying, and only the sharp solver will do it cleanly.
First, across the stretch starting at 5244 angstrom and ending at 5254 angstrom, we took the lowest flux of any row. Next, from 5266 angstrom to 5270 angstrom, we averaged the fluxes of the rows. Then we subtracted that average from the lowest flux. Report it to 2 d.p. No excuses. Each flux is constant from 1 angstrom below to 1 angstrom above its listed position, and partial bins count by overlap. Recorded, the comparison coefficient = 3.65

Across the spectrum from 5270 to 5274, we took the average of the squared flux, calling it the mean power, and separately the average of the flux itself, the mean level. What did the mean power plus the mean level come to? 937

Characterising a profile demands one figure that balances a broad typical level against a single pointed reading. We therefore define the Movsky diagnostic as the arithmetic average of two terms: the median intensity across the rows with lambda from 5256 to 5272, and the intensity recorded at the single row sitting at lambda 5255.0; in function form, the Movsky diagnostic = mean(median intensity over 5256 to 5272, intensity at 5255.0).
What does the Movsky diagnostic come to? 29.7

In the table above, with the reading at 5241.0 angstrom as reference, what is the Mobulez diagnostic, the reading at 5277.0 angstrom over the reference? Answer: 1.07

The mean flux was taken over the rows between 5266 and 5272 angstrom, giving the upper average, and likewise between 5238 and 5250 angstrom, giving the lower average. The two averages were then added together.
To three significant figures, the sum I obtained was 58.9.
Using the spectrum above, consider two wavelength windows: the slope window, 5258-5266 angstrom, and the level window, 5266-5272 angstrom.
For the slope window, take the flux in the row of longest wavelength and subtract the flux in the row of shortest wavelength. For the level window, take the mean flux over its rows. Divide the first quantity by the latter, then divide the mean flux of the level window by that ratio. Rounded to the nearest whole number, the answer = -217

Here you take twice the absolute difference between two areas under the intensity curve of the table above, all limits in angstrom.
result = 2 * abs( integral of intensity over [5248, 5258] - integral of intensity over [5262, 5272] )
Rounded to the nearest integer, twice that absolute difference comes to 64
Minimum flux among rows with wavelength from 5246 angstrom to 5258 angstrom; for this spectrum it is 30.5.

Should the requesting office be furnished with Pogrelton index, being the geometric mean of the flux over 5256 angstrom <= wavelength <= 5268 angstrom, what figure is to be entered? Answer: 28.6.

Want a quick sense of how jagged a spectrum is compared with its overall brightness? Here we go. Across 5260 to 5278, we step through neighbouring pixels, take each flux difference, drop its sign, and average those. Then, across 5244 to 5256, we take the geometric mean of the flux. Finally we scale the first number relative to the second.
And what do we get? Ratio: 0.042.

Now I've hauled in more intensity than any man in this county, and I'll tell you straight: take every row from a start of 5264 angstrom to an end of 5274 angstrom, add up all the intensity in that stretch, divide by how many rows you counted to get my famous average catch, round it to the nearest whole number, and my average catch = 28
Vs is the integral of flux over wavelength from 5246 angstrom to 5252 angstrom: 183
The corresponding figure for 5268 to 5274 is 175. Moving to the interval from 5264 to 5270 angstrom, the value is 161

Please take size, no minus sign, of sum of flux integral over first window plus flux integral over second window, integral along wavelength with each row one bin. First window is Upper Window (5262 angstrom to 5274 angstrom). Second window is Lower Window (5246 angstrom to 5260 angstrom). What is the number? 767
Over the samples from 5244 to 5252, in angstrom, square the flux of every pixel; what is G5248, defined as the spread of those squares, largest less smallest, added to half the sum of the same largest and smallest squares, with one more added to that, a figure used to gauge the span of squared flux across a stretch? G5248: 987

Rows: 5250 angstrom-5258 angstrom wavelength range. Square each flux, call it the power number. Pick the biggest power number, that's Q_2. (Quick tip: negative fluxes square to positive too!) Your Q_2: 961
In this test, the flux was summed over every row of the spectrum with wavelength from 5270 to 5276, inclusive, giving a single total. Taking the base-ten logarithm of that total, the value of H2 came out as 1.97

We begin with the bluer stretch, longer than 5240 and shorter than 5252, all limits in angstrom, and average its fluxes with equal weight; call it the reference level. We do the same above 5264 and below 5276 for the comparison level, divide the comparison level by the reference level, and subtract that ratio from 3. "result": 2.07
